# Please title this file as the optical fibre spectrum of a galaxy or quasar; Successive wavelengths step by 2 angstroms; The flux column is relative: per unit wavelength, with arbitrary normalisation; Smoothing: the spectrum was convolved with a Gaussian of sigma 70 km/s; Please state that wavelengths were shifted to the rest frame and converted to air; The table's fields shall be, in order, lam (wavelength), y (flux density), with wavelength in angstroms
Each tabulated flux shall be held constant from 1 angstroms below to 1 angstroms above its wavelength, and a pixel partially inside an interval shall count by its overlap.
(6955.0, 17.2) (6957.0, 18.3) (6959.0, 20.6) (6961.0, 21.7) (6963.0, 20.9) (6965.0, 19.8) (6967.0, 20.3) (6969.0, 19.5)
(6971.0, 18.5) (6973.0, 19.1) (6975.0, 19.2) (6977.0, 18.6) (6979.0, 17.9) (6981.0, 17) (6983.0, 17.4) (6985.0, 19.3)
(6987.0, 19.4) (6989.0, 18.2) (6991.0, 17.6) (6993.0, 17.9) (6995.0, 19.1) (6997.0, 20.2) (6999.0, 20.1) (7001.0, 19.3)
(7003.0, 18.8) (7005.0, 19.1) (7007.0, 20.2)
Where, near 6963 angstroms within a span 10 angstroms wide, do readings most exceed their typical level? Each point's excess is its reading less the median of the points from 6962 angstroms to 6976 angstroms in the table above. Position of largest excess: 6961.0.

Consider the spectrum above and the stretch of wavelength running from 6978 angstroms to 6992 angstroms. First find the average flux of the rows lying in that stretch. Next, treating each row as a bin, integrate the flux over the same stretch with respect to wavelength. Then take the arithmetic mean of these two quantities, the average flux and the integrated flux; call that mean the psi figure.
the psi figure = 136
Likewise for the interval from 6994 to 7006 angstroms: 126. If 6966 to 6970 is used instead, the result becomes 50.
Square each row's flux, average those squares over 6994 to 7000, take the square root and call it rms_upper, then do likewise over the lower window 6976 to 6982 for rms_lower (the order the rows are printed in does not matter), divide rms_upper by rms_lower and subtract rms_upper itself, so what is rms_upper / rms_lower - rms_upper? -18.7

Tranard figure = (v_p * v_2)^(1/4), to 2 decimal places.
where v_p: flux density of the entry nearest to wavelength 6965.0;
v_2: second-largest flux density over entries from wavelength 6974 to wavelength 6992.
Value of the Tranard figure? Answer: 4.42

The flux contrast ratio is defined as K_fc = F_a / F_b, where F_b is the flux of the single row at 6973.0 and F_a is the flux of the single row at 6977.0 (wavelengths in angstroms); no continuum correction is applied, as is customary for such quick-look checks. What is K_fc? 0.97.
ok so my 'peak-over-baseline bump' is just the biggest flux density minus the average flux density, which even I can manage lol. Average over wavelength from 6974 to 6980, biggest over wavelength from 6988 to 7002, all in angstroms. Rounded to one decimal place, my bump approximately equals 1.6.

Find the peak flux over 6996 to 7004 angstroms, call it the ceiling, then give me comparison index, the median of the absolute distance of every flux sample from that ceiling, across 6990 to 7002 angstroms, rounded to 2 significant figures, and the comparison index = 1.0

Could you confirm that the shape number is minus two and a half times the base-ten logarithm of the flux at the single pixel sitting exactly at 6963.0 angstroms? -3.30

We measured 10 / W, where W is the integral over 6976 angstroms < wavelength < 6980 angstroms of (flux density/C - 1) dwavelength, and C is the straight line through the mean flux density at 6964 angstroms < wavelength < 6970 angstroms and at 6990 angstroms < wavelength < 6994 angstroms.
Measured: -69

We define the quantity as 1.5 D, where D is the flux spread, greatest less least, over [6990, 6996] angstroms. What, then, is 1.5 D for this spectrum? 2.25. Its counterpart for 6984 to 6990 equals 1.80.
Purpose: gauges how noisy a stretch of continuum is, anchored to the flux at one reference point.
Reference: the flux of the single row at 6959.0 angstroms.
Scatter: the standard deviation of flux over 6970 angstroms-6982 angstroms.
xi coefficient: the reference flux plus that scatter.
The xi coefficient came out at 21.4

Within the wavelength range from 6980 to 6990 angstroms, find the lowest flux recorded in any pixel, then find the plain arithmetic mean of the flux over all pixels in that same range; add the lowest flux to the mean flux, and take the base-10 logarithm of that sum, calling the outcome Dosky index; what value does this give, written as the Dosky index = 1.547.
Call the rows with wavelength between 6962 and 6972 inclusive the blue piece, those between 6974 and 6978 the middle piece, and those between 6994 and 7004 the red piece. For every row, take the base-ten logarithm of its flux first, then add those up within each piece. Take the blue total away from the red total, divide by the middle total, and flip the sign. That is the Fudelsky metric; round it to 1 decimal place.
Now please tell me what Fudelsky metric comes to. 0.0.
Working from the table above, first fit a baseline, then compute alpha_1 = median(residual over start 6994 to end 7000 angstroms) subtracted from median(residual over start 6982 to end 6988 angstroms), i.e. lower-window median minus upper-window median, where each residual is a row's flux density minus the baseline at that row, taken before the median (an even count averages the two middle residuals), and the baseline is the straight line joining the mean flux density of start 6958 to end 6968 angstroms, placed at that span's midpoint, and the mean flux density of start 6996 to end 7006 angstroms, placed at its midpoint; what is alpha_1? -1.2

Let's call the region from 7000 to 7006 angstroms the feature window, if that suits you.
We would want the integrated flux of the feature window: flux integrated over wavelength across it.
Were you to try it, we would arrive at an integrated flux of 114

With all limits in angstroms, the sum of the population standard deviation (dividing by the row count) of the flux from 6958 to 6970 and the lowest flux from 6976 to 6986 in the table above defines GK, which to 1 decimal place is 17.7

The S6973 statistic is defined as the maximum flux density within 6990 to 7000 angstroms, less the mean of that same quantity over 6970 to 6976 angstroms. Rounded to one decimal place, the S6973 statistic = 1.3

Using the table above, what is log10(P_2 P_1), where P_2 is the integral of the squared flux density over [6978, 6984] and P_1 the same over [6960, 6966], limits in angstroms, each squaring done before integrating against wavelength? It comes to 6.676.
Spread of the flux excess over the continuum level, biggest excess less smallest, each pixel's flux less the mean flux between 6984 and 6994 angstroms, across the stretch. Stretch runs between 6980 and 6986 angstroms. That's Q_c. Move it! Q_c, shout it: 2.3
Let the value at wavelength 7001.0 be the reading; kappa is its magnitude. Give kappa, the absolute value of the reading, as 19.3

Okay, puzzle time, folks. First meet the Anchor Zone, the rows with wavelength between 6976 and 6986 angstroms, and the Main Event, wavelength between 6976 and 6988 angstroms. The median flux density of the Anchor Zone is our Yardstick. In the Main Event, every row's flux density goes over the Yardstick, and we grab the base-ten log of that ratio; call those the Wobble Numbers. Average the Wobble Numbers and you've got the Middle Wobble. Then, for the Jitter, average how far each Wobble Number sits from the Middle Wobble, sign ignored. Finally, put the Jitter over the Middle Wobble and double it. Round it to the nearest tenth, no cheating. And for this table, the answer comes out 4.8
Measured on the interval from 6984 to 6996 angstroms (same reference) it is 2.0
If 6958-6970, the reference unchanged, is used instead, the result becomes 0.4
